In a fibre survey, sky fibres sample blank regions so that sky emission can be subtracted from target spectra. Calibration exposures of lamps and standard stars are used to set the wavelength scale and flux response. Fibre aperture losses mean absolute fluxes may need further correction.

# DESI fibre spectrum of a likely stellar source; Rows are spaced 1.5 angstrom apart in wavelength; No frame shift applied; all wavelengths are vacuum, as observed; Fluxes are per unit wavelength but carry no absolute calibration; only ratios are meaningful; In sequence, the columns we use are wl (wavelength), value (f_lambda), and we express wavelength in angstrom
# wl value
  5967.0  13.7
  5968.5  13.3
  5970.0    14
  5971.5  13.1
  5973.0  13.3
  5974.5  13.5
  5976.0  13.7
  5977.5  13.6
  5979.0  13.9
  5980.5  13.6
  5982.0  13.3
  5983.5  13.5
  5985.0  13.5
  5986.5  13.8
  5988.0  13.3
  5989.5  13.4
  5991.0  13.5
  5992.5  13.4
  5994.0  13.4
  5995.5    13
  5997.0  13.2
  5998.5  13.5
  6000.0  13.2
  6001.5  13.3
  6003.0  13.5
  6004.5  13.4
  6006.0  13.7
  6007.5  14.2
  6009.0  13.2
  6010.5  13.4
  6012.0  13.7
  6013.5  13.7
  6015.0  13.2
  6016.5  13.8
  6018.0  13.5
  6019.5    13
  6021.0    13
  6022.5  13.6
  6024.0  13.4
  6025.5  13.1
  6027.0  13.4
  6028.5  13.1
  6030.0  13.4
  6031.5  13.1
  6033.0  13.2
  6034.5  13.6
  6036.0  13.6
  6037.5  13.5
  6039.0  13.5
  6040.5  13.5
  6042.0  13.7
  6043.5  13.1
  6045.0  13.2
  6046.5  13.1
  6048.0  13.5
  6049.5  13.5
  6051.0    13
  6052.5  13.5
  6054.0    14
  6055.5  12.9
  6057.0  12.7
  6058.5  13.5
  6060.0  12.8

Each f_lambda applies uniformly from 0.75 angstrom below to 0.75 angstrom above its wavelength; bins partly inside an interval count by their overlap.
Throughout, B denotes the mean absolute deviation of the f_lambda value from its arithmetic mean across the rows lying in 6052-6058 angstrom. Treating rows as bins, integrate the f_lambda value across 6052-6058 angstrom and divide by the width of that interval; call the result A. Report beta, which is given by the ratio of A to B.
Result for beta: 28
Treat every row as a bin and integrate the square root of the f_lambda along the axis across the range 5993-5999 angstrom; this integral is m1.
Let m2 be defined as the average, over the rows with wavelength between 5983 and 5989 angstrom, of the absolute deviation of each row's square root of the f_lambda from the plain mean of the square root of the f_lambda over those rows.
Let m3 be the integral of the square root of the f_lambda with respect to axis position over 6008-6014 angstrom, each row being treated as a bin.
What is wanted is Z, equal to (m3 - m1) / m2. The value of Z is 11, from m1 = 21.9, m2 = 0.019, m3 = 22.1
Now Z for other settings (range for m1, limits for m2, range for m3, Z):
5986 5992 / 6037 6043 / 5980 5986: 0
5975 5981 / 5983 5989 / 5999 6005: -15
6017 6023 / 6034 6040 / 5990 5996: 7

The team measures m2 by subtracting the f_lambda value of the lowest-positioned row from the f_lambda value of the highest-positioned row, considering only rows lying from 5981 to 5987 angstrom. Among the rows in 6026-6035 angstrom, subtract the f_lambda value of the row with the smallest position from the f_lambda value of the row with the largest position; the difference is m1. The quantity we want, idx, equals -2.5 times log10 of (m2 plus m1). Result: 0.4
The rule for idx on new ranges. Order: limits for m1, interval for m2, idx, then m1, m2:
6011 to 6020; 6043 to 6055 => 1.7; -0.70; 0.90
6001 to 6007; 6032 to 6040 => 0.4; 0.40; 0.30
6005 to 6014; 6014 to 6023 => 1.0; 0.00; 0.40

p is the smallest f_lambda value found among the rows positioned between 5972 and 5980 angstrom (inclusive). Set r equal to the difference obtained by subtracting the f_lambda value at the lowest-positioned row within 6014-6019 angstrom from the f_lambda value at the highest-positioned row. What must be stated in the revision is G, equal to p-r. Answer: 13.0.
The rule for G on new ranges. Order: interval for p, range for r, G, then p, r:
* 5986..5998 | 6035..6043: 12.9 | 13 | 0.1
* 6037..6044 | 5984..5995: 13.2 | 13.1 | -0.1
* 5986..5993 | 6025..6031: 13.0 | 13.3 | 0.3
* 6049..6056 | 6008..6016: 12.9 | 12.9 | 0.0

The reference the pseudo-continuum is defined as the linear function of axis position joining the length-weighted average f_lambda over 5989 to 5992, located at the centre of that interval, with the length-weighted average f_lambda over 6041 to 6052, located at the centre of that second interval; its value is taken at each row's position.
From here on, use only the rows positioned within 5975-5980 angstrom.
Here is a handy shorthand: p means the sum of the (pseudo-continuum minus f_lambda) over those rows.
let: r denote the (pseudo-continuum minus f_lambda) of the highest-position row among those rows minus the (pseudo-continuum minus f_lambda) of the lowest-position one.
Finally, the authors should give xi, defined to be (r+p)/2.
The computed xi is -0.48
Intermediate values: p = -0.8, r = -0.2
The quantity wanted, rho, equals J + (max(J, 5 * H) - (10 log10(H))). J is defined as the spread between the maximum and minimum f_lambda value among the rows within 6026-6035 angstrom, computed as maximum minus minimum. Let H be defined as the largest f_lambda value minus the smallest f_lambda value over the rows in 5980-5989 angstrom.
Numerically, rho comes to 6.01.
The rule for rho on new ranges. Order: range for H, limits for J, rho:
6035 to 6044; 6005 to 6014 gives 6.22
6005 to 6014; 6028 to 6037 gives 5.50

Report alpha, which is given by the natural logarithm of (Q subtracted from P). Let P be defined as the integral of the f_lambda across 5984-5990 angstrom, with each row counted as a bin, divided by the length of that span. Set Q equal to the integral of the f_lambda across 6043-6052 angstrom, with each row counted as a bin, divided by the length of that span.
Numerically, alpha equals -1.3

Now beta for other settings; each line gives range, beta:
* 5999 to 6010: 52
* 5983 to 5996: 99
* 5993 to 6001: 87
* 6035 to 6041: 361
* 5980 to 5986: 154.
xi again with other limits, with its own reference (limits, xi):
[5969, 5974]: 0.39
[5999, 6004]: -0.02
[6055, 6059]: 0.07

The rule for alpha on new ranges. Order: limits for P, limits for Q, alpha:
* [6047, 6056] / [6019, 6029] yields -1.8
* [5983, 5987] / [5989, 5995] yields -1.7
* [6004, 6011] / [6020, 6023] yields -1.1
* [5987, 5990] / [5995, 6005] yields -2.5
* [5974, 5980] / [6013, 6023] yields -1.2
